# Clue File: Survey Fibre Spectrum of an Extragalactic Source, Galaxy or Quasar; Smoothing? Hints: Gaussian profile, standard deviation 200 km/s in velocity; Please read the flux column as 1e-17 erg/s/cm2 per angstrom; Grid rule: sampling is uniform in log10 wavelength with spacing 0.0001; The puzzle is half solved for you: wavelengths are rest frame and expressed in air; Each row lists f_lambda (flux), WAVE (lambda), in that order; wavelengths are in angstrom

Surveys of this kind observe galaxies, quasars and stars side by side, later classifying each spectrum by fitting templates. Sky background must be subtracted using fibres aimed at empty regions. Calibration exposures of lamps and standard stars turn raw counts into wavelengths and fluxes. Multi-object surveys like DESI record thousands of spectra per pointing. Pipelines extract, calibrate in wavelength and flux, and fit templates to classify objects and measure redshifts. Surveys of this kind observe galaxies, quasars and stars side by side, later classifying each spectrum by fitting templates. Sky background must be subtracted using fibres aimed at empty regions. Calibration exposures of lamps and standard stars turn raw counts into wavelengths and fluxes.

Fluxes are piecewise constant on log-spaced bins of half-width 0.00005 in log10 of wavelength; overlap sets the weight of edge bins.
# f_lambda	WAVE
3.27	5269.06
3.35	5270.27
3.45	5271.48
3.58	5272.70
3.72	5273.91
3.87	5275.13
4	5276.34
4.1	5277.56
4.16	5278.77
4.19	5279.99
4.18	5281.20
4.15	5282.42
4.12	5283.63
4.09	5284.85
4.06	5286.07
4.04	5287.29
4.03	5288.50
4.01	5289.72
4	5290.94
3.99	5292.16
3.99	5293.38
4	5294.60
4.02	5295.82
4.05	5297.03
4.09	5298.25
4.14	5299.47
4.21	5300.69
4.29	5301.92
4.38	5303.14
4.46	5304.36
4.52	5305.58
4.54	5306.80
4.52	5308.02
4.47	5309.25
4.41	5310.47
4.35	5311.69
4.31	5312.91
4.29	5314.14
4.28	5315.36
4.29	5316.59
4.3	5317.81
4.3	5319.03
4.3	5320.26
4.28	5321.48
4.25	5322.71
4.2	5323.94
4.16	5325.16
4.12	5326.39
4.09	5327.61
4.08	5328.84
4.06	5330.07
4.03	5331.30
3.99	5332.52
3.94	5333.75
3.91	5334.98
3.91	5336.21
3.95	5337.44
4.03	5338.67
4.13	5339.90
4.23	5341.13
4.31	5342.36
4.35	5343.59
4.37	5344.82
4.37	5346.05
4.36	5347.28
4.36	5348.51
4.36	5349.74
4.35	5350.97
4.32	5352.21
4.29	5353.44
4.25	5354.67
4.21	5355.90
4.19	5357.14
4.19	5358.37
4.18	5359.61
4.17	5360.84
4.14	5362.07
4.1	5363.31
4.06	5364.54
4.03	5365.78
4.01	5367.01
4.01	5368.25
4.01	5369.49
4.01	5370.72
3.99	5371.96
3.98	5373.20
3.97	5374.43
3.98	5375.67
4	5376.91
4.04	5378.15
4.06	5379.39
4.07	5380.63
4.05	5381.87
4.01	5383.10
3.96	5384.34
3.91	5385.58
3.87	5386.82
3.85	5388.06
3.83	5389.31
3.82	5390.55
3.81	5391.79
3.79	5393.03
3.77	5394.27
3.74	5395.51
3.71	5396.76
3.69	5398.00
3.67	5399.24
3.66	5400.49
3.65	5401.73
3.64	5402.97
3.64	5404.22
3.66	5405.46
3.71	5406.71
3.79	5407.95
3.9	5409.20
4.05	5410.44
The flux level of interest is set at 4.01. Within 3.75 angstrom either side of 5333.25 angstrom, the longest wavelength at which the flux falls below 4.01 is 5336.21 angstrom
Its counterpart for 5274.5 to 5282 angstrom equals 5276.34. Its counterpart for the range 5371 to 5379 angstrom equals 5376.91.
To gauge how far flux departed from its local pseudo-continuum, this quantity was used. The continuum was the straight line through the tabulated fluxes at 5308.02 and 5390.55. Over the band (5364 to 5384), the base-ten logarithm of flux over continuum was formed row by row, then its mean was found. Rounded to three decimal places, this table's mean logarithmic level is 0.006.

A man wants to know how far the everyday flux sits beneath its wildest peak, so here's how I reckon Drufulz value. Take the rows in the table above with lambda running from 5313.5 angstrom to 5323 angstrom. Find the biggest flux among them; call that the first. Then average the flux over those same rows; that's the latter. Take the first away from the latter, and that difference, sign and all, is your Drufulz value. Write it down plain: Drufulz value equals -0.014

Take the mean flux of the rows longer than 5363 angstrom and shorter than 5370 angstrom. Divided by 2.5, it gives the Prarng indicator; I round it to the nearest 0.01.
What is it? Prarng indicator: 1.61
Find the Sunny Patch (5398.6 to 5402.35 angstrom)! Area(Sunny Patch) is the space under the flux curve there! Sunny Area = 13.7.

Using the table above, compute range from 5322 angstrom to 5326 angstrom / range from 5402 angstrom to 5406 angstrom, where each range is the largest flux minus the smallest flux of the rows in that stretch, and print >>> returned 4.5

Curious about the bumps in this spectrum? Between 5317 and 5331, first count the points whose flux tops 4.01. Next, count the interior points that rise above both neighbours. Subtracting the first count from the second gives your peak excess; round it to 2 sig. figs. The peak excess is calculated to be -11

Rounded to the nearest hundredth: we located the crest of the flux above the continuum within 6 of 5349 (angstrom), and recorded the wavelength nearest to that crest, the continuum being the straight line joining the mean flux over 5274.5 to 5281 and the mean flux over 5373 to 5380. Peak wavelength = 5346.05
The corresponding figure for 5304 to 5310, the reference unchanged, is 5306.80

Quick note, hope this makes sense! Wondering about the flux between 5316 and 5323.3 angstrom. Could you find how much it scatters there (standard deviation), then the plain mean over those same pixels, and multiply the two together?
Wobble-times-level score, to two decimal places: 0.08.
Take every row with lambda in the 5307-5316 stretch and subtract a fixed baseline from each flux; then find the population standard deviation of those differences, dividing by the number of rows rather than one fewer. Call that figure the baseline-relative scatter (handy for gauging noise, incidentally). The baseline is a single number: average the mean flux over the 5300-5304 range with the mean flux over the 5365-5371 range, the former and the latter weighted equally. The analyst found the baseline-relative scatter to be 0.09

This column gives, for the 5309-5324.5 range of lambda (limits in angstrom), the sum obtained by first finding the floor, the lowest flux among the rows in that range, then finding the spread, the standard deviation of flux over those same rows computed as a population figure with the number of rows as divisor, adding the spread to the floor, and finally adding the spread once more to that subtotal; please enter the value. 4.33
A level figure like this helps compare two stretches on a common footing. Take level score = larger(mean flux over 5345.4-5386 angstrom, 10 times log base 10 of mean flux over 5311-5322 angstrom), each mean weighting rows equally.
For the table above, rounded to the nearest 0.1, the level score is 6.3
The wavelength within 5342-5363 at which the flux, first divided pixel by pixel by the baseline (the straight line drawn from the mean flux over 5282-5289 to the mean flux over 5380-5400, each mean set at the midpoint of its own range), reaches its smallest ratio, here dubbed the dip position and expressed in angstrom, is 5362.07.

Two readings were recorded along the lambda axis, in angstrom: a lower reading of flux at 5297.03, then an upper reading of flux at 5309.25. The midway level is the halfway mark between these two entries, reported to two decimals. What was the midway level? 4.26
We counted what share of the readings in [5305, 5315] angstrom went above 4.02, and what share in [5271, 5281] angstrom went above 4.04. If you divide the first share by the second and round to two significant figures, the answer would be 2.7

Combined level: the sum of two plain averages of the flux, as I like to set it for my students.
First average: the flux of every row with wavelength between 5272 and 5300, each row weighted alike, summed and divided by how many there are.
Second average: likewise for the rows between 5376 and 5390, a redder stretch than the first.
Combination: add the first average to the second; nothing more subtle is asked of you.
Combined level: 7.99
